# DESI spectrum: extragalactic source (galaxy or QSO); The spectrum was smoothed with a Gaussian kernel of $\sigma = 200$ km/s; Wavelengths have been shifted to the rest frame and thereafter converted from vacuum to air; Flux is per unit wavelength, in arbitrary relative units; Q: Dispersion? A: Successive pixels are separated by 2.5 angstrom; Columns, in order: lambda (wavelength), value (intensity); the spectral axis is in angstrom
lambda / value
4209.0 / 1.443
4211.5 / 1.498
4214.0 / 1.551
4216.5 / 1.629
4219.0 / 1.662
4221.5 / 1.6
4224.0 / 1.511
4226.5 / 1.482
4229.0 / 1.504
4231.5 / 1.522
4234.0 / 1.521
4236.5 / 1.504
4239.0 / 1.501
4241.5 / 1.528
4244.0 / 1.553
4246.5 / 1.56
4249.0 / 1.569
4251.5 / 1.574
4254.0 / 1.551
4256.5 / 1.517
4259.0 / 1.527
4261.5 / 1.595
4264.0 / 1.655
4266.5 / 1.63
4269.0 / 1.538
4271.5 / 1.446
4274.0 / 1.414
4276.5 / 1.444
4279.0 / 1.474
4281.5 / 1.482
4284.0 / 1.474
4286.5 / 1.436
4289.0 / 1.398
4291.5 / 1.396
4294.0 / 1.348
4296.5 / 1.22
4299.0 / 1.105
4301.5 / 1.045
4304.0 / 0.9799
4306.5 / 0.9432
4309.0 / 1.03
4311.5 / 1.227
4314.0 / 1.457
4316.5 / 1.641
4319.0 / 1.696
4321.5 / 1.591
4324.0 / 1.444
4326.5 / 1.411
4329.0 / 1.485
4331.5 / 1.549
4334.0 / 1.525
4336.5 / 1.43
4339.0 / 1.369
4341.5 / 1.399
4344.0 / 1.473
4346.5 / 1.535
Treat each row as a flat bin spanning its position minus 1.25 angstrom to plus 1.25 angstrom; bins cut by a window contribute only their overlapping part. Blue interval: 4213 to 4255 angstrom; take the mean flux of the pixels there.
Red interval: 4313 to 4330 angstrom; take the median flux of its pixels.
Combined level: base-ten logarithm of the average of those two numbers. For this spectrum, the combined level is 0.181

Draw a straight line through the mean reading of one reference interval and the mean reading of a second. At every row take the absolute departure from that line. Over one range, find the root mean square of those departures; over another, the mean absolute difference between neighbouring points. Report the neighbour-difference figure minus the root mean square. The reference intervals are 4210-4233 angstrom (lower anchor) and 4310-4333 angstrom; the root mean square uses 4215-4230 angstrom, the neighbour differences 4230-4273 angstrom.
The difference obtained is -0.04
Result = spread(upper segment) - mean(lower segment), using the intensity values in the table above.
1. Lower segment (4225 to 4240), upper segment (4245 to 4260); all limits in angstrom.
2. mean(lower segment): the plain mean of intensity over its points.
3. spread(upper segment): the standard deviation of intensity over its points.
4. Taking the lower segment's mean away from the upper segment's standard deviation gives -1.48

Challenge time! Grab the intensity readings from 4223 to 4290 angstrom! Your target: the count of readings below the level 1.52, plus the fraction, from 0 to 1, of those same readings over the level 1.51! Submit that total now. 15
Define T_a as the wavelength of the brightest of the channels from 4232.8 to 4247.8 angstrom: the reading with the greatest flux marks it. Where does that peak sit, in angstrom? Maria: 4246.5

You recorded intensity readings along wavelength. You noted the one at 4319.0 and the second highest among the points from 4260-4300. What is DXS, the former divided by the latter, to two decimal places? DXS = 1.04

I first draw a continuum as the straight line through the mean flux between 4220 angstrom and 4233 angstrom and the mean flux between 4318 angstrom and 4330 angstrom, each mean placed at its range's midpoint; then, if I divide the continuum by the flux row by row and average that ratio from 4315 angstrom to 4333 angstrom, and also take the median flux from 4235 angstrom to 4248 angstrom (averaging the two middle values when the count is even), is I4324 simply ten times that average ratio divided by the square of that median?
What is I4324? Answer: 4.24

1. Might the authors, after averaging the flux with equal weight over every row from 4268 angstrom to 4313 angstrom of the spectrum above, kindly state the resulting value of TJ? 1.30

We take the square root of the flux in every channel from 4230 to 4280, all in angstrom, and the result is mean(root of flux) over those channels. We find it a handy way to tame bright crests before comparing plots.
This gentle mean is 1.24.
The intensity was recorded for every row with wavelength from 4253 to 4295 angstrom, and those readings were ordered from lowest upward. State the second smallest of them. 1.396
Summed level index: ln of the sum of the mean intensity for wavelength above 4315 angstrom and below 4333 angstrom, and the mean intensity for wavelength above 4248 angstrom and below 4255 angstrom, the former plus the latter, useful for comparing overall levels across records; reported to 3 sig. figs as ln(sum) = 1.13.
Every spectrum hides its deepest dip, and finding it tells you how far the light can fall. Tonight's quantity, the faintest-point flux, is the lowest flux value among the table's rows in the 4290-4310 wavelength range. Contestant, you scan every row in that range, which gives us 0.9432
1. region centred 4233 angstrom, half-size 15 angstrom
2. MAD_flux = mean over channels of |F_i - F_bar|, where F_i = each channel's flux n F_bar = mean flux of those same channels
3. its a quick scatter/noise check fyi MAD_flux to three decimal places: 0.038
